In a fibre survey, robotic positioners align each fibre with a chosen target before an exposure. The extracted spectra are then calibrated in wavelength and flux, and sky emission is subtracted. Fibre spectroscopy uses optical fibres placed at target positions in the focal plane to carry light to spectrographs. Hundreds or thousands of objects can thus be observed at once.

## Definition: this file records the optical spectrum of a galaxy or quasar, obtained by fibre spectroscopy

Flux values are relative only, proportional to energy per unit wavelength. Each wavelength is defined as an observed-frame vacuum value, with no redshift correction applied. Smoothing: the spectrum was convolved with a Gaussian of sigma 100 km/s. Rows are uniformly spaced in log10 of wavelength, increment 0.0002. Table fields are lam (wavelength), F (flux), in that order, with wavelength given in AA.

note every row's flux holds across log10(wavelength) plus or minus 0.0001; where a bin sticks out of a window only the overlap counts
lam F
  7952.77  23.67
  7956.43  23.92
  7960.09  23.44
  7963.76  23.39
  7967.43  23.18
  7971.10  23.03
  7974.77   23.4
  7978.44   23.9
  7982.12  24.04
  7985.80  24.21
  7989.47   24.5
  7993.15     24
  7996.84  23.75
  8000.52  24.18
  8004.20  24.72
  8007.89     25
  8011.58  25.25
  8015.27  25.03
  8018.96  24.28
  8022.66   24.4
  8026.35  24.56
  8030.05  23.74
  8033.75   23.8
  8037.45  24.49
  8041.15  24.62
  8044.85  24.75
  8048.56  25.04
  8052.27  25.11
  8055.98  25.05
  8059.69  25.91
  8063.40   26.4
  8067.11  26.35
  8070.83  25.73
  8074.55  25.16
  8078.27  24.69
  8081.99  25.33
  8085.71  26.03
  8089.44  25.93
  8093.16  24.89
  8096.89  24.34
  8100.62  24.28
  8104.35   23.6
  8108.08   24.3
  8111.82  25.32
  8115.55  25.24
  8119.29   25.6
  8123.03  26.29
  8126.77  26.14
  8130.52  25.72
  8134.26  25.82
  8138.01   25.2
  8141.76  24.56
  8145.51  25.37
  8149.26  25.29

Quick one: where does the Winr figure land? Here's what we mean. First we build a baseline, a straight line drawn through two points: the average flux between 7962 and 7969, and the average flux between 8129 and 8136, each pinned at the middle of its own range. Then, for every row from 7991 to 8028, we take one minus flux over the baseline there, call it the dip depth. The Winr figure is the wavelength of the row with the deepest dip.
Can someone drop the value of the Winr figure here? 7996.84 AA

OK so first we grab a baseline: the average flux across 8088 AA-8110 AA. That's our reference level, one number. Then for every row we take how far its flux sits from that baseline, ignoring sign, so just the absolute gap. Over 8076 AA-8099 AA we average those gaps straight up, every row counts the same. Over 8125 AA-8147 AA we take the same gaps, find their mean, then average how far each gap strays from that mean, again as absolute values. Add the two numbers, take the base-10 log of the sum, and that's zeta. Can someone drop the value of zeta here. 0.1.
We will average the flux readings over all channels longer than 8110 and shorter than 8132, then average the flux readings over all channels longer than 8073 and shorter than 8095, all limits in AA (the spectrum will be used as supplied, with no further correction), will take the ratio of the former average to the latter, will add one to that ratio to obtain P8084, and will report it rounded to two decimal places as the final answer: 2.01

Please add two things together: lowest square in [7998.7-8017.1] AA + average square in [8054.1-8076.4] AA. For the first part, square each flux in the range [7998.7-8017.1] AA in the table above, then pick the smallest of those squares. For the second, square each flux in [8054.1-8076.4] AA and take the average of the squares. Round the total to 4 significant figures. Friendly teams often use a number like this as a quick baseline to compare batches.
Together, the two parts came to 1249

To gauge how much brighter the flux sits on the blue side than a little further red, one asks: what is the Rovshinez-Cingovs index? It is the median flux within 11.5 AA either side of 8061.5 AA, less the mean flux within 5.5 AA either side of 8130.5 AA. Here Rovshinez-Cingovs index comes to -0.1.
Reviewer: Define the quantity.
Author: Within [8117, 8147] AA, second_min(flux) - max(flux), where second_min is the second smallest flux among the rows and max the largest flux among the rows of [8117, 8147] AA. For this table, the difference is -1.1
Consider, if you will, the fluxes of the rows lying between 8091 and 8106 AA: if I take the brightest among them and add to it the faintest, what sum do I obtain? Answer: 48.5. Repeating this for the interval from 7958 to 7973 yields 46.5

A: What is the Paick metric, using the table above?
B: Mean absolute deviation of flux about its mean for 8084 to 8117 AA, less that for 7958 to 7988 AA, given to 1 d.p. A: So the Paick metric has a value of 0.3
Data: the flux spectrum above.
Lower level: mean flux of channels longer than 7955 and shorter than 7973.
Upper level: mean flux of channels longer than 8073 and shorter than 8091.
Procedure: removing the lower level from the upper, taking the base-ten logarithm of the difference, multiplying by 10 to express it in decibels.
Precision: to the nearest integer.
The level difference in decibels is 3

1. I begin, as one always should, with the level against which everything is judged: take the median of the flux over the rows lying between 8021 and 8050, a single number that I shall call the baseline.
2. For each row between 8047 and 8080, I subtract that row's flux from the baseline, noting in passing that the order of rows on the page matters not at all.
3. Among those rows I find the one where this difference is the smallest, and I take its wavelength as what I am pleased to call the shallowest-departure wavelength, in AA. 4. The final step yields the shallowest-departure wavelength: 8063.40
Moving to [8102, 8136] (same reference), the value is 8123.03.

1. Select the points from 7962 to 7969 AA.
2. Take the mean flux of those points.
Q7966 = 23.3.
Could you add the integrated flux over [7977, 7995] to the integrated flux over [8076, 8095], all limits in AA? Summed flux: 916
